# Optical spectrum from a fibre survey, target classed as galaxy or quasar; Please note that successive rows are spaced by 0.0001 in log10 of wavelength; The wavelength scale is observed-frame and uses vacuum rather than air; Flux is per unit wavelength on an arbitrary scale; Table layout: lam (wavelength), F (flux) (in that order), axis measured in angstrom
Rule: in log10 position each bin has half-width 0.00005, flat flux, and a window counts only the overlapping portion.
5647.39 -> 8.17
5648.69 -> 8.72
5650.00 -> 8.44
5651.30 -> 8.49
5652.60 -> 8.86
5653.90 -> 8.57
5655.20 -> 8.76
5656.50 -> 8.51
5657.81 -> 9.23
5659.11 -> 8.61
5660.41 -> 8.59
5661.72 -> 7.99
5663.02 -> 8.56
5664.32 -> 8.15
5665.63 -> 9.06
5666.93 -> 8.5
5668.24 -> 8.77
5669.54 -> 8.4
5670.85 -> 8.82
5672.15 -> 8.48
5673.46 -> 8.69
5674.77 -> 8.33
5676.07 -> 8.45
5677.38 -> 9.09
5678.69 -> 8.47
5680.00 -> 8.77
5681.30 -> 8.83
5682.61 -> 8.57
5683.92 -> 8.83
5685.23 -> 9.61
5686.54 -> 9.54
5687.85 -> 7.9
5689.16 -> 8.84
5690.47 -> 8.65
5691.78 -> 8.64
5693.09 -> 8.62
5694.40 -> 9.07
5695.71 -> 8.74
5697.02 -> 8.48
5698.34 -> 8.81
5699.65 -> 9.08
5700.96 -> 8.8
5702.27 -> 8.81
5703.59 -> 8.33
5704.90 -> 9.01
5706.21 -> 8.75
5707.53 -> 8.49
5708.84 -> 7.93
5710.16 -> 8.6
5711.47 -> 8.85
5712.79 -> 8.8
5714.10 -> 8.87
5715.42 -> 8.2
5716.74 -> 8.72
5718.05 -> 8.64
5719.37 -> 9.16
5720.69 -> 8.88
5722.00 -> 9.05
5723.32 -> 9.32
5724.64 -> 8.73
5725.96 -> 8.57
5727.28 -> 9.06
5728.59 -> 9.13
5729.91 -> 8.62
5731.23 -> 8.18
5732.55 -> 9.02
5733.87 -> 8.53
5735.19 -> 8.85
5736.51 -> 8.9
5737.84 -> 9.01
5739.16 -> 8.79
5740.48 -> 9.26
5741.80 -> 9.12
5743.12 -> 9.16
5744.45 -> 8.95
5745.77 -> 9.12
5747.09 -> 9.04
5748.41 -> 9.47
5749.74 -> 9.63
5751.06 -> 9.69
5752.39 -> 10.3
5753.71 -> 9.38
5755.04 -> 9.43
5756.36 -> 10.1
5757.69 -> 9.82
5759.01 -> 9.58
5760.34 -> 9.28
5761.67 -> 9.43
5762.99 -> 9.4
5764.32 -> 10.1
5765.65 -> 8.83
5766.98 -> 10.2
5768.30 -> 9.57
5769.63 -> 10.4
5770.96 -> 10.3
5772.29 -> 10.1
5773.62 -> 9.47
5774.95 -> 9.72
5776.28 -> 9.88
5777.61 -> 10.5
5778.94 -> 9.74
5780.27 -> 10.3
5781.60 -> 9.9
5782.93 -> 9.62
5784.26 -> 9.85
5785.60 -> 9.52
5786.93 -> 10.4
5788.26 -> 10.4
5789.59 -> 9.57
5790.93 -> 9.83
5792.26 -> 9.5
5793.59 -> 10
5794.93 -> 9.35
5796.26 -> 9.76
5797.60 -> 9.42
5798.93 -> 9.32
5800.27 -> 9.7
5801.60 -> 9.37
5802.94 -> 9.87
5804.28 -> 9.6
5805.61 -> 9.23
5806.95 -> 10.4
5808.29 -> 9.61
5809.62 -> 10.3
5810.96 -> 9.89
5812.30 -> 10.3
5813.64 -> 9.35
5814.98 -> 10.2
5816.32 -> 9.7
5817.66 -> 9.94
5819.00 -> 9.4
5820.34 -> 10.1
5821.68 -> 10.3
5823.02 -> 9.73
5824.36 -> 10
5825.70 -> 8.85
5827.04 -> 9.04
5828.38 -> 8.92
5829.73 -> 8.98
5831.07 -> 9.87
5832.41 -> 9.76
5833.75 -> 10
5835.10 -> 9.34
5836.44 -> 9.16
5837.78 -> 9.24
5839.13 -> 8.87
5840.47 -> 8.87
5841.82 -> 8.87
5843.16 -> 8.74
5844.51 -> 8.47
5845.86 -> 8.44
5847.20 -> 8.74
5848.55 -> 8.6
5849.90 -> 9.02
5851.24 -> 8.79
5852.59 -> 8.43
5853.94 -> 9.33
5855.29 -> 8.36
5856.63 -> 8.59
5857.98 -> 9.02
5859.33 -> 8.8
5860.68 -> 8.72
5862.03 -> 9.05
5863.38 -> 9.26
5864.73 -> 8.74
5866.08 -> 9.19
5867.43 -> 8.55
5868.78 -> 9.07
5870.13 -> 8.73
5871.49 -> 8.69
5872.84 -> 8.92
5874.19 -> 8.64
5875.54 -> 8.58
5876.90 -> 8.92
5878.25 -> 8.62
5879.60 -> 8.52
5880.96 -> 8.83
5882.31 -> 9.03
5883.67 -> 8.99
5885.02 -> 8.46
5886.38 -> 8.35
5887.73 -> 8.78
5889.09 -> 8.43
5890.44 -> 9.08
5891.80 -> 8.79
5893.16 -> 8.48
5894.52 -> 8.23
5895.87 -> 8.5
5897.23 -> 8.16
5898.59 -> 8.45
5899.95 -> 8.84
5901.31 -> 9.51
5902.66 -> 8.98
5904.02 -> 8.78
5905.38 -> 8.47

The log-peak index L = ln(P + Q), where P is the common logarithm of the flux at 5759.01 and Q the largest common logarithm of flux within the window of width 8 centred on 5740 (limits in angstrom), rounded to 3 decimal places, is 0.667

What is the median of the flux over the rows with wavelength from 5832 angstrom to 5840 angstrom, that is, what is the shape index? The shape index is 9.3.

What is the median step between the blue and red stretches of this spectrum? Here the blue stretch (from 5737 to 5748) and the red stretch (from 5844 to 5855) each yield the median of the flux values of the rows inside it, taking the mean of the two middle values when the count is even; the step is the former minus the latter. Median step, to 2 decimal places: 0.41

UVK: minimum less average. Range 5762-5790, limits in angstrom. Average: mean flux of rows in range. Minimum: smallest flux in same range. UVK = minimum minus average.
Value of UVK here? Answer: -1.1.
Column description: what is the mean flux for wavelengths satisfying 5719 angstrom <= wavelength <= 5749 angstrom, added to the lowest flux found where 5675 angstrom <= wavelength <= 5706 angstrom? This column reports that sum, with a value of 16.9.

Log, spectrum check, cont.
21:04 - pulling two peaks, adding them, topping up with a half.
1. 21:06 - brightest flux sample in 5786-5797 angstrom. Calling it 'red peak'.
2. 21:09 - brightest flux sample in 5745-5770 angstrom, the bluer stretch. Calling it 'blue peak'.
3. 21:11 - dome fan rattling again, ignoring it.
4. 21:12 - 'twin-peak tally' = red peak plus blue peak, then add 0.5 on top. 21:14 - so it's 21.30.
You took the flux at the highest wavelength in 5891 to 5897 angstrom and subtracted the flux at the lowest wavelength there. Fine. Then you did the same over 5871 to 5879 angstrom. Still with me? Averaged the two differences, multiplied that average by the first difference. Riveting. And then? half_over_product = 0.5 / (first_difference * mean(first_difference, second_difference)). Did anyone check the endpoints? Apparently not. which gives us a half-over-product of 10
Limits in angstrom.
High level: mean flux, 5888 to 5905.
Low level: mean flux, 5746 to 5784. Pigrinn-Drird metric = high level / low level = 0.89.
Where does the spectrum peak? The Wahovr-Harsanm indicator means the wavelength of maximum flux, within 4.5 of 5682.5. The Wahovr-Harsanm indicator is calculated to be 5685.23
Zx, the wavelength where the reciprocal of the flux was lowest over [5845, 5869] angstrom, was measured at 5853.94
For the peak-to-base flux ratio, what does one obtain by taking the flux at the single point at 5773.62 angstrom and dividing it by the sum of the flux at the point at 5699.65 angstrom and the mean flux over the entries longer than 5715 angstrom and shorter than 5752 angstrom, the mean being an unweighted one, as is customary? 0.525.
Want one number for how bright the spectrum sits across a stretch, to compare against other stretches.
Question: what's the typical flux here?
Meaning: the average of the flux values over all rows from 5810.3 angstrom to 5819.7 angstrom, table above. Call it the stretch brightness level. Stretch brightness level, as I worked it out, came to 9.8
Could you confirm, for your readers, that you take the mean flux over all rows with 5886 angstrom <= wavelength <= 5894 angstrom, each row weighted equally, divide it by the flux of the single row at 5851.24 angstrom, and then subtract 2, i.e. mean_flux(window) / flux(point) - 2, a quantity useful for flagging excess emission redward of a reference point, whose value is -1.016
